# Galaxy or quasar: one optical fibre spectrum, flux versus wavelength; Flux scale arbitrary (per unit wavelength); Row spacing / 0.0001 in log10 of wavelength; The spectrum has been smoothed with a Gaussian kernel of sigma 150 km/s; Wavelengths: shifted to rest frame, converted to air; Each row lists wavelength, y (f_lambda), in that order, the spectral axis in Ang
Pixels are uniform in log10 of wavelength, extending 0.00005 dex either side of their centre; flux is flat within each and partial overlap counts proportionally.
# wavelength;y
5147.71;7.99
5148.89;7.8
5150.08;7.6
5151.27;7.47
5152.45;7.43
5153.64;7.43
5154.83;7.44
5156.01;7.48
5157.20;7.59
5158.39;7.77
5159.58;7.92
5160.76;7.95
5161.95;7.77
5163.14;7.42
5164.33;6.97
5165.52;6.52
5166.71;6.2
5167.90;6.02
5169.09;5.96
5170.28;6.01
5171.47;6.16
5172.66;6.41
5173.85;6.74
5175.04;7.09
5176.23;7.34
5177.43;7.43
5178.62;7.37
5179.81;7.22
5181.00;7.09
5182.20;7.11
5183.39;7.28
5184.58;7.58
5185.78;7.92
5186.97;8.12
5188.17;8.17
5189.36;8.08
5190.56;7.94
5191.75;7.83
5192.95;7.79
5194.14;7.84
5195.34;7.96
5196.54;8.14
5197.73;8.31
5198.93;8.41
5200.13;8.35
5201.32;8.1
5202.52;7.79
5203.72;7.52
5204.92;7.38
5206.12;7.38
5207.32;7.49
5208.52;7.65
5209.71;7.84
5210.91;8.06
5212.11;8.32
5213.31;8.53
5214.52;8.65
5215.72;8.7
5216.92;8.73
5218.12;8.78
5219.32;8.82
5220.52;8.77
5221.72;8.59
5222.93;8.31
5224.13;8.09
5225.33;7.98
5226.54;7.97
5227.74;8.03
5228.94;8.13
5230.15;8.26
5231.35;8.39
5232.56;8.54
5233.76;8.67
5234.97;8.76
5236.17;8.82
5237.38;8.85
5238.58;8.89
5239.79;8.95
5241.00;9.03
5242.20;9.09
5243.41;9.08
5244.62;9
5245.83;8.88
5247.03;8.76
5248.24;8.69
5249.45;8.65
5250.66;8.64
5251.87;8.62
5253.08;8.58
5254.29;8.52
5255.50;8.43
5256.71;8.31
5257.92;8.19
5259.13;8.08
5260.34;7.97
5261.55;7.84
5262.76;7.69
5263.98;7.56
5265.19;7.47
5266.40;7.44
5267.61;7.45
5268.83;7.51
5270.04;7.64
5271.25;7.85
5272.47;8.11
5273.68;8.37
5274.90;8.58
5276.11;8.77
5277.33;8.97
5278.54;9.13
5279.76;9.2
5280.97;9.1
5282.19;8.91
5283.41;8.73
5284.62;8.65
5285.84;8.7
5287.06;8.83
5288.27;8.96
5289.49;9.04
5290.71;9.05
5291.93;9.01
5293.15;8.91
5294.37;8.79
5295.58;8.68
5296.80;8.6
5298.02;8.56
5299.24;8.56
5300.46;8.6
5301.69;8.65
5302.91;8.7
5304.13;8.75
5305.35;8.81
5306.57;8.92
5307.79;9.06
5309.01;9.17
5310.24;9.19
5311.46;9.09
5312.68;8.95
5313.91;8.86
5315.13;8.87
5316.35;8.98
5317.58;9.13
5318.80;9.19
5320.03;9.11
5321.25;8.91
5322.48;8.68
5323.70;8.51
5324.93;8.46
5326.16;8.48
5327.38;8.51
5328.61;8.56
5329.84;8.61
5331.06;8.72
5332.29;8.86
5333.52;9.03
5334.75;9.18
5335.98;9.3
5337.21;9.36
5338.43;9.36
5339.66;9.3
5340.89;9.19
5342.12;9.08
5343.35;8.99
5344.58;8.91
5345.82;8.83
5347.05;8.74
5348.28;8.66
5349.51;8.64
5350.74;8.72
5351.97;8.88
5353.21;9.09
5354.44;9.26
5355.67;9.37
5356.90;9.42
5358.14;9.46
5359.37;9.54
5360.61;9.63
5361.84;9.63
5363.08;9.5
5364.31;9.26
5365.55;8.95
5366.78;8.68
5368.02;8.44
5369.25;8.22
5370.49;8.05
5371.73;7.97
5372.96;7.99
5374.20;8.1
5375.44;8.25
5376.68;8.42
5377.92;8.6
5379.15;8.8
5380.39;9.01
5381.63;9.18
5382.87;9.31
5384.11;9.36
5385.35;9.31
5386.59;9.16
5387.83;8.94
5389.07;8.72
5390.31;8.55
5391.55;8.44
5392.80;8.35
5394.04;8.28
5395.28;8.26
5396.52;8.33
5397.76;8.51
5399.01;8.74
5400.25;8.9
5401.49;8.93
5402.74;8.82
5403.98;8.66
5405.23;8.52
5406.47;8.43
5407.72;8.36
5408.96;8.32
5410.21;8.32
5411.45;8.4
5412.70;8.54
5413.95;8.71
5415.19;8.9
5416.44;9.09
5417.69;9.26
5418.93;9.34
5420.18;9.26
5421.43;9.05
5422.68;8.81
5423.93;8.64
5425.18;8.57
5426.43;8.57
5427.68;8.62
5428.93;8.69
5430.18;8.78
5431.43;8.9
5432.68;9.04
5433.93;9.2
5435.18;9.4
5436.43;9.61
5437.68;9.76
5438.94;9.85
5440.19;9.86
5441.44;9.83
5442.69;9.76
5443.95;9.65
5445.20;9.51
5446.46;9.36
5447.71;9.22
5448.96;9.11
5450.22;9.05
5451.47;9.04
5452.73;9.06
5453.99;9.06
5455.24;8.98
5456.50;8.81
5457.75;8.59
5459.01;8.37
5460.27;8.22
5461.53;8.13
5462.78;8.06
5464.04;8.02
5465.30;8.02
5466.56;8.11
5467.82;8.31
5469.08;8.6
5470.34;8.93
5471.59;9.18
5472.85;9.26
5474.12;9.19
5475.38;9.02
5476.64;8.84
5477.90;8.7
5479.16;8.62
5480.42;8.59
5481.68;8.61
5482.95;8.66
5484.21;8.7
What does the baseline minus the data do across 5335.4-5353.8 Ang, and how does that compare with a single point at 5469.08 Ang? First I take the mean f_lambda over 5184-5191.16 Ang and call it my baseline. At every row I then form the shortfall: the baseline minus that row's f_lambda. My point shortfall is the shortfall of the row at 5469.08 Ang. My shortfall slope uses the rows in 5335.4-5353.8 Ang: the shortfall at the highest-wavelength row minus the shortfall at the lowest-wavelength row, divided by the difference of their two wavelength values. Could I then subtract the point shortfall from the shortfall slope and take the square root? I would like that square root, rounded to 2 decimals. 0.80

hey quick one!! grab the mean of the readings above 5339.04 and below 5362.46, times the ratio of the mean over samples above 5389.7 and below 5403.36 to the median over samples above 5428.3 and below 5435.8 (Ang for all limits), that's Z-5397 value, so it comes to 8.7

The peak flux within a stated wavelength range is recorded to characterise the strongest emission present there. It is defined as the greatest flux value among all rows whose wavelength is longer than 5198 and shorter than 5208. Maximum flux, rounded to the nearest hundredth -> 8.41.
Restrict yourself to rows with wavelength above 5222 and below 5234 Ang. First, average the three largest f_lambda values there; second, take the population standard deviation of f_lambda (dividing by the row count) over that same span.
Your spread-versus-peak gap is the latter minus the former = -8.3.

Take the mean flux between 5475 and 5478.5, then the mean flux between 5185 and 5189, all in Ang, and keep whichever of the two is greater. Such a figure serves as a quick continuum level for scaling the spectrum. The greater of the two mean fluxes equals 8.85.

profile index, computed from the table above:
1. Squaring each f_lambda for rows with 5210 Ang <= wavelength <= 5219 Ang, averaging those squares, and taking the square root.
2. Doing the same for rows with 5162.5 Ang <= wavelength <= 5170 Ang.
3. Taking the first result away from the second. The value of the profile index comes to -2.0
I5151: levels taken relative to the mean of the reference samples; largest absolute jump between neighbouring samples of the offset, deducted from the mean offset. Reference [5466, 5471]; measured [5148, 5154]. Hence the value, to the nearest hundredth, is -1.14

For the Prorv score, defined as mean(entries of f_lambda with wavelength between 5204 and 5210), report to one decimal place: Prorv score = 7.5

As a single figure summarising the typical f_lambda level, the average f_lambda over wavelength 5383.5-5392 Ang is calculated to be 8.9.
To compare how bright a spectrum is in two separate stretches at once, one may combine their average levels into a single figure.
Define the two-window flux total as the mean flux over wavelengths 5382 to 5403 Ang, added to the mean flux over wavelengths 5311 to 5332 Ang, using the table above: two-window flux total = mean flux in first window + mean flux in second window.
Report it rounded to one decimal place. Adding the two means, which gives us 17.6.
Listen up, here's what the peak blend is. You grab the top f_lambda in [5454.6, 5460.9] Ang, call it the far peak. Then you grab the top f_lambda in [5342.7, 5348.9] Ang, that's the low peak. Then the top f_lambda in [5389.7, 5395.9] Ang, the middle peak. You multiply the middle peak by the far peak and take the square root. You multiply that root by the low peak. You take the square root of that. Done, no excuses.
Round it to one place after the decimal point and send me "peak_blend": 8.9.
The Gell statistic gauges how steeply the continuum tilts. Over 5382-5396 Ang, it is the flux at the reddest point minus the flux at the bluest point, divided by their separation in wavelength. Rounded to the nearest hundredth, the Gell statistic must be -0.08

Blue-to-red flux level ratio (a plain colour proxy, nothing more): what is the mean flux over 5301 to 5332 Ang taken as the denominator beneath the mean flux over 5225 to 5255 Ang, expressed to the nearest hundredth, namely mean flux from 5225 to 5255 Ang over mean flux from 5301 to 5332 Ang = 0.98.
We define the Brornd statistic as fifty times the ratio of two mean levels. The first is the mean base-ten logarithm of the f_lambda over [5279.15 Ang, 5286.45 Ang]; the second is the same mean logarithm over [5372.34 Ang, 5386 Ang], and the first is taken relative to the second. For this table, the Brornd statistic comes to 50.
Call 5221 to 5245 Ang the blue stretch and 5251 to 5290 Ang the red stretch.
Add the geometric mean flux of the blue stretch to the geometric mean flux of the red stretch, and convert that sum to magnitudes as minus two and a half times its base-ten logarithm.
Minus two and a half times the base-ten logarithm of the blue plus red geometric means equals -3.069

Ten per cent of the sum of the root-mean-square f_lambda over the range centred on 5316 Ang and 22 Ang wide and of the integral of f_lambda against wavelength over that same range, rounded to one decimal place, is 20.5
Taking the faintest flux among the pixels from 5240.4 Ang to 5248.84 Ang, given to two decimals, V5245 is 8.69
